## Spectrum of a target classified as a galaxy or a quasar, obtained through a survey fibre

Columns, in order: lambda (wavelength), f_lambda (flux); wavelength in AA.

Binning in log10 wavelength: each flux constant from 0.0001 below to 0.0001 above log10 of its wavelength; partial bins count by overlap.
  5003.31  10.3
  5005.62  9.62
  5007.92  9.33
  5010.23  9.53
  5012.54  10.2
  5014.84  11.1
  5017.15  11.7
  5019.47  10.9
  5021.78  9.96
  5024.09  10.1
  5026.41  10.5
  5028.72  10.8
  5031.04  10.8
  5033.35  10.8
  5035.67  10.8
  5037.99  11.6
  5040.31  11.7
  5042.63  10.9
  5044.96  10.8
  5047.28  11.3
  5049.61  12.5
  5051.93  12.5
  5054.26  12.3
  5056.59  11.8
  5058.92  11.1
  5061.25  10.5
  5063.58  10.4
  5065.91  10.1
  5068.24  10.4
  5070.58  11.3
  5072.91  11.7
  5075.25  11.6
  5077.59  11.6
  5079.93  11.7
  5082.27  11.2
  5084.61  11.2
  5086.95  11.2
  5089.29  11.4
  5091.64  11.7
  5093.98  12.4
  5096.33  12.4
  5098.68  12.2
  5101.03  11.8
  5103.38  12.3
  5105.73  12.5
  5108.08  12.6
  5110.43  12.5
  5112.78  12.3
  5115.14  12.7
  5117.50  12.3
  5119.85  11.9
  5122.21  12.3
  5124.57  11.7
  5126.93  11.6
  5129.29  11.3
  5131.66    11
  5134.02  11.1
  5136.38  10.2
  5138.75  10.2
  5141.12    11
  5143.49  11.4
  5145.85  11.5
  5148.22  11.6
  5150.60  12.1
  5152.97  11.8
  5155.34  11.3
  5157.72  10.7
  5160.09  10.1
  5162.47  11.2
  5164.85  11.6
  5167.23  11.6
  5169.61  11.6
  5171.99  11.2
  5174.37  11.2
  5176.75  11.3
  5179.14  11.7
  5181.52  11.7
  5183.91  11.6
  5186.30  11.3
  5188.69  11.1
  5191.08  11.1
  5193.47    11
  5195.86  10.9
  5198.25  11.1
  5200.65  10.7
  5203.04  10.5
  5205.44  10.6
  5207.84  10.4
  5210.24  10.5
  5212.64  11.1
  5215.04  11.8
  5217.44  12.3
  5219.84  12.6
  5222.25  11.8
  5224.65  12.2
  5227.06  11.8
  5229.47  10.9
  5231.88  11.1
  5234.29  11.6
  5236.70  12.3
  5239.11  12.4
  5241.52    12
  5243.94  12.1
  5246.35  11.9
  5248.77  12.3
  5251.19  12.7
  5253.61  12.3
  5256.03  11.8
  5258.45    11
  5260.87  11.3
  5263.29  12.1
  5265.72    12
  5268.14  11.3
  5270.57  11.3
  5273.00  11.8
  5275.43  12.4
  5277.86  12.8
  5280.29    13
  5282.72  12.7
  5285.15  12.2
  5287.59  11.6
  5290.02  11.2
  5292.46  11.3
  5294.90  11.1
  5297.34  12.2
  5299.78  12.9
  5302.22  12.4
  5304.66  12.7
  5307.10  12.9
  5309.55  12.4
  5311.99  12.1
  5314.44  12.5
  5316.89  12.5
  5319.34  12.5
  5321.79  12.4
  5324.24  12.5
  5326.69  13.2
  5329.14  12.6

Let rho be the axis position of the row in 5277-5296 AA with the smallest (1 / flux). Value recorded 5280.29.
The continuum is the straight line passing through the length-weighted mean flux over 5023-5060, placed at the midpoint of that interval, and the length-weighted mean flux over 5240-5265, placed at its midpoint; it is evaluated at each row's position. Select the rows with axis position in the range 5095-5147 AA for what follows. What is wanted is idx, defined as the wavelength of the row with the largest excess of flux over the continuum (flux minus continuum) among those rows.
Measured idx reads 5115.14 AA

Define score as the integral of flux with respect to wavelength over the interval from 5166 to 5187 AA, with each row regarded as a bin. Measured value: 241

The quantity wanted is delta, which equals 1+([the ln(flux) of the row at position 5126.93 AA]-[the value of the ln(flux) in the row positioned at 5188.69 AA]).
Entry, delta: 1.04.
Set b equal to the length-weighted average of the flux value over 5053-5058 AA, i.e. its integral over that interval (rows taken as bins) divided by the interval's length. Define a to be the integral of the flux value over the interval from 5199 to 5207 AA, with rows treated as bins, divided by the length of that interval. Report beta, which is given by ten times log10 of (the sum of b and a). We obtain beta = 13.5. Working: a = 10.6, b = 12.0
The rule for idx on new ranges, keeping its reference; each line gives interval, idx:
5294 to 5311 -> 5299.78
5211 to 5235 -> 5219.84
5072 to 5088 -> 5072.91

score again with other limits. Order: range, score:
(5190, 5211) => 226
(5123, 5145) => 244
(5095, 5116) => 260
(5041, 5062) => 242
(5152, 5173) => 236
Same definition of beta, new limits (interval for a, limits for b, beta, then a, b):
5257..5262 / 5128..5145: 13.4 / 11.2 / 10.9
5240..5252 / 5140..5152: 13.8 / 12.2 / 11.5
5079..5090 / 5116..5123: 13.7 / 11.3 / 12.2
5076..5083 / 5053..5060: 13.7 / 11.5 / 11.7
